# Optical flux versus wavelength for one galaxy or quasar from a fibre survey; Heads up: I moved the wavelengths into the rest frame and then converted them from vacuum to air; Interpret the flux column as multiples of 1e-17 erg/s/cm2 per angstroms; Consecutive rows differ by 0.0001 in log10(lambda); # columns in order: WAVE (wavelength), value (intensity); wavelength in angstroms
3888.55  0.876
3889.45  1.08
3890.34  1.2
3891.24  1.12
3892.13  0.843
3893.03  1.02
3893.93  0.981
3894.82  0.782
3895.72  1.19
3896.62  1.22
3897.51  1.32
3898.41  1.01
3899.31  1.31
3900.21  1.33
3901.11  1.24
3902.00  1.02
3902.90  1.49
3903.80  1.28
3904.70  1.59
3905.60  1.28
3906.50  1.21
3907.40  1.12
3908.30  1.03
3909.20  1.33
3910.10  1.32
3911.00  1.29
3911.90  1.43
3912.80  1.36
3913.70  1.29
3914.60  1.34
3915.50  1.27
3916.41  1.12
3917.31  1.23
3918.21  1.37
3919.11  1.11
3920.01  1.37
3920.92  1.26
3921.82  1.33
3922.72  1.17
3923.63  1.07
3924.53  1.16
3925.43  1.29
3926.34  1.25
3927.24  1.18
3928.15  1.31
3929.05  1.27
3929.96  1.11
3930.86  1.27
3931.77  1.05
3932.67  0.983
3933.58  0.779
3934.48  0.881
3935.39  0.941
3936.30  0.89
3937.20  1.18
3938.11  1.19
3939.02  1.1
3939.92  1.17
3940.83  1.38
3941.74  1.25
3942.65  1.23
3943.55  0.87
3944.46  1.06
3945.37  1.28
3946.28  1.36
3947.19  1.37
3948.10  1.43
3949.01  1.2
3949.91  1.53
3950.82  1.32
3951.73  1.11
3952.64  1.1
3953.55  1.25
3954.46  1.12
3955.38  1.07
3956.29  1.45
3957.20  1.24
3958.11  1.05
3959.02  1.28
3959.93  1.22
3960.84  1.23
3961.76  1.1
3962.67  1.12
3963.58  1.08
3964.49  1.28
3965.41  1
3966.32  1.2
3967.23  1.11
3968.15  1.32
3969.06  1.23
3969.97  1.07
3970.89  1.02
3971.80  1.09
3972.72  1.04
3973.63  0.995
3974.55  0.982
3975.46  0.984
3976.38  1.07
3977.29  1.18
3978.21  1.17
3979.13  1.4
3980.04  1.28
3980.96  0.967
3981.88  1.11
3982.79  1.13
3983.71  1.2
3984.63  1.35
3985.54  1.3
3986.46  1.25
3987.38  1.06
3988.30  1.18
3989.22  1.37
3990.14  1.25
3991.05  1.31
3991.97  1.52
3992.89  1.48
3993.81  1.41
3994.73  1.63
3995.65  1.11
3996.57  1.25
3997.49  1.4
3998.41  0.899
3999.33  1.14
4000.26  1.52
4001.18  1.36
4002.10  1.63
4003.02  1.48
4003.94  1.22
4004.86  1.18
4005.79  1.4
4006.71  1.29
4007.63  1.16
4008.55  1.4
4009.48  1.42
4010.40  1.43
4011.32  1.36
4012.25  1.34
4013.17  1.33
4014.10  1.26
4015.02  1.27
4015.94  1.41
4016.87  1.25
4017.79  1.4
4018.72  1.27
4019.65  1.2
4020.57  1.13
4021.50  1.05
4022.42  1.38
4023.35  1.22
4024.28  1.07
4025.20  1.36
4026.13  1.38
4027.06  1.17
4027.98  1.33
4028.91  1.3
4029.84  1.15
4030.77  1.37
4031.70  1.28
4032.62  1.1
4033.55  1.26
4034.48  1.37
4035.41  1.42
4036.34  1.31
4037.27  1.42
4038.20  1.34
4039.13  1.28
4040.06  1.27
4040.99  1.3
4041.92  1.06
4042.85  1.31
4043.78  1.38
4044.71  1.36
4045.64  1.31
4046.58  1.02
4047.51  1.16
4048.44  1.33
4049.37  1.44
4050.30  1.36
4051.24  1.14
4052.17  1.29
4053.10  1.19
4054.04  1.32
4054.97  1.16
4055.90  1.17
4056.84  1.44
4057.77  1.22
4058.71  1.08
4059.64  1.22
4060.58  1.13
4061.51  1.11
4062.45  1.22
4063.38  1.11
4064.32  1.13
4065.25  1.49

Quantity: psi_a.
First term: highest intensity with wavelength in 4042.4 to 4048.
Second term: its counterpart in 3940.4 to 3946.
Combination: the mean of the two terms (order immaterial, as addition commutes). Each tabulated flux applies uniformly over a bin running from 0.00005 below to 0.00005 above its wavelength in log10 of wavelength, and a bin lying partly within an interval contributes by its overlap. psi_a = 1.38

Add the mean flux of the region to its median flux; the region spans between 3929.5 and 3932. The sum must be 2.3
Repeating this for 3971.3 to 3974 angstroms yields 2.1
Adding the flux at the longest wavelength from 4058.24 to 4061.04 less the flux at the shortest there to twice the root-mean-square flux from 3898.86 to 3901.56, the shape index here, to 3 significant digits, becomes 2.64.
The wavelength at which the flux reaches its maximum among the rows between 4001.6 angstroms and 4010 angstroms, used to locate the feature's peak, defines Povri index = 4002.10 angstroms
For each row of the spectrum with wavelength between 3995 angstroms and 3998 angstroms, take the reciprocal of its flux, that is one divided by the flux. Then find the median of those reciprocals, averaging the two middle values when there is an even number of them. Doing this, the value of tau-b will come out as 0.80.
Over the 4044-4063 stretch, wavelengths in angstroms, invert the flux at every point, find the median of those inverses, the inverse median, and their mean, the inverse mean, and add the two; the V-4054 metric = 1.64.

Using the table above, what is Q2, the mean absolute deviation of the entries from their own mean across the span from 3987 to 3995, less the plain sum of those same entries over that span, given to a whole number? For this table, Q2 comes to -12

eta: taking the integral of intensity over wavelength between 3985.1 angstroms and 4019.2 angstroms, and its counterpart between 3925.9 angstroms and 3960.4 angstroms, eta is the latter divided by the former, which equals 0.9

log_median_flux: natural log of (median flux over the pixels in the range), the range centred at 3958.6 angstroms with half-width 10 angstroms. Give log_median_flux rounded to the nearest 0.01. 0.18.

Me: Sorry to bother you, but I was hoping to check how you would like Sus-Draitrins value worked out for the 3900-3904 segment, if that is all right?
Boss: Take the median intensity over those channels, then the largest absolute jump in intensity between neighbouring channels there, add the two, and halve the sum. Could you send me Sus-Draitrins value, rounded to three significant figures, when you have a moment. 0.875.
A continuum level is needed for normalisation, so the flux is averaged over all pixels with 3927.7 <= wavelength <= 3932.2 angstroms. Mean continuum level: 1.20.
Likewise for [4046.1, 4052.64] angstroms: 1.25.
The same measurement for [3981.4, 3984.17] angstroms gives 1.15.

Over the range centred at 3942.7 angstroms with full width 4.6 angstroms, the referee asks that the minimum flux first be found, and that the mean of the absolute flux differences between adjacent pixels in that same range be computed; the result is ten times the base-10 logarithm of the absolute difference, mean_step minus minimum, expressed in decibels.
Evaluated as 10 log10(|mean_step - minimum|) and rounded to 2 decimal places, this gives -1.58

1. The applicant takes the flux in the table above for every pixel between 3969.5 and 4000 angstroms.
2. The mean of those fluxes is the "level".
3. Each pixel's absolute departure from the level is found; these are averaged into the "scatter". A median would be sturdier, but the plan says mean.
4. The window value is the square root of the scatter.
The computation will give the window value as 0.38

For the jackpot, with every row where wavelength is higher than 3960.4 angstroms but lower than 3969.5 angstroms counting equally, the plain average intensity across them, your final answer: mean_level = 1.17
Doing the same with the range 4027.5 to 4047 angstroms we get 1.28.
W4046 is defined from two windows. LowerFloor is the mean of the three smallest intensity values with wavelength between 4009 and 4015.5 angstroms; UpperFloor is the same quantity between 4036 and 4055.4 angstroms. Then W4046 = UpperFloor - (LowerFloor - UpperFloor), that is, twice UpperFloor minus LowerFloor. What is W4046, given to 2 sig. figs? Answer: 0.86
